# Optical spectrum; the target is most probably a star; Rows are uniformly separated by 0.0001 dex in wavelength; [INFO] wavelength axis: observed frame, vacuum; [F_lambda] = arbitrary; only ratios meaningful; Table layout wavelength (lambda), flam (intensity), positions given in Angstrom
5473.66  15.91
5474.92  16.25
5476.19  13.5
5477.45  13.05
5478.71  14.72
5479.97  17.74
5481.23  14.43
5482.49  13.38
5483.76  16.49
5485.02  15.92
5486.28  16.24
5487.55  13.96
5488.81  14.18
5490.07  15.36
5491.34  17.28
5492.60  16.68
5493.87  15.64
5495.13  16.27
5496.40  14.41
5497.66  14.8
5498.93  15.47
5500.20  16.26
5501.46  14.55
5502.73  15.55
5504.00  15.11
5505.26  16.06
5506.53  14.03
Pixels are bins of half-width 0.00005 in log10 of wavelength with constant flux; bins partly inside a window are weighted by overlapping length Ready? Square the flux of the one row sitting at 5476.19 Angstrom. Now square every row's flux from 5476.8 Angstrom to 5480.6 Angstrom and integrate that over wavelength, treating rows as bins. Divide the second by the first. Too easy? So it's 4.9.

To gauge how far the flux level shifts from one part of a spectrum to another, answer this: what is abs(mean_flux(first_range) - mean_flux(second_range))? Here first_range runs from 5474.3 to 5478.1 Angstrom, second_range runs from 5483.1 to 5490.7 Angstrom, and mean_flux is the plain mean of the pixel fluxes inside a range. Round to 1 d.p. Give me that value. 1.1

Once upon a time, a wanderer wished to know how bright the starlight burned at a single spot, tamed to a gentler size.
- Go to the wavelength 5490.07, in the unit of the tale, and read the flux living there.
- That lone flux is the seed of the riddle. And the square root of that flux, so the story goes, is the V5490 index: 3.92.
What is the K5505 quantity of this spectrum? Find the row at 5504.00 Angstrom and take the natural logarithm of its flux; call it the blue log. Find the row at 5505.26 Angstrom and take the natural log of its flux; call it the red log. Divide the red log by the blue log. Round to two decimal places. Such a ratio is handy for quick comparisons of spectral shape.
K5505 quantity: 1.02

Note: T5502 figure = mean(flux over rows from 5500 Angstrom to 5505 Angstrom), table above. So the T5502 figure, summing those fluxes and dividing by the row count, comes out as 15.4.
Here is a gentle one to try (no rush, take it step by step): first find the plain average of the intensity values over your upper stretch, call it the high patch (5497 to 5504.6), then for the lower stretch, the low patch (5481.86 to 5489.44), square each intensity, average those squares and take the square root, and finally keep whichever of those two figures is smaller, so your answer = 15.1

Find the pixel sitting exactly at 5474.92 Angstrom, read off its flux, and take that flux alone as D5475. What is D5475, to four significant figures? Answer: 16.25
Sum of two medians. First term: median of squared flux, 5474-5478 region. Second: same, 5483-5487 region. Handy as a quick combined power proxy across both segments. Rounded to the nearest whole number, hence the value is 446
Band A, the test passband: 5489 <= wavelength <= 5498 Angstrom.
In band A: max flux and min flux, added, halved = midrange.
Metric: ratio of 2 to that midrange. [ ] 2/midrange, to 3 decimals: 0.126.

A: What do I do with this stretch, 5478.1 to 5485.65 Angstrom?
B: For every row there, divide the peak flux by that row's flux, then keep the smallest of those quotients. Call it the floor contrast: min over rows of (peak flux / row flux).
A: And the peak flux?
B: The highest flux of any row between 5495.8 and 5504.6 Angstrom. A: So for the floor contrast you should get 0.92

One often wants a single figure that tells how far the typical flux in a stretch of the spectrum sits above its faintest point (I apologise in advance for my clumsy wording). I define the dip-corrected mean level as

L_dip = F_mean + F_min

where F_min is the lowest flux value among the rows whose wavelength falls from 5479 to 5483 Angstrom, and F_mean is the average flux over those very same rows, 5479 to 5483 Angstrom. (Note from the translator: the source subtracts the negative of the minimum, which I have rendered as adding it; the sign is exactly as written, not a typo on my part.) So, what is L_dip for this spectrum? 28.6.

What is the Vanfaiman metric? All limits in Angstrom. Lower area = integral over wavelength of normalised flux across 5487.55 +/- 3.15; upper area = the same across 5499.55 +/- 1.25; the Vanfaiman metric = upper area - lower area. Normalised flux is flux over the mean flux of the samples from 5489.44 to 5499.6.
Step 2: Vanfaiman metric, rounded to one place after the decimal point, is -3.5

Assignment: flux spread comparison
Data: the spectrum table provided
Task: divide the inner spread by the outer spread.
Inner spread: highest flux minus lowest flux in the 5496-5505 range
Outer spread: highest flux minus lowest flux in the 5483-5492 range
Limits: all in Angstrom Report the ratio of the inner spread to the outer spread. 0.56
